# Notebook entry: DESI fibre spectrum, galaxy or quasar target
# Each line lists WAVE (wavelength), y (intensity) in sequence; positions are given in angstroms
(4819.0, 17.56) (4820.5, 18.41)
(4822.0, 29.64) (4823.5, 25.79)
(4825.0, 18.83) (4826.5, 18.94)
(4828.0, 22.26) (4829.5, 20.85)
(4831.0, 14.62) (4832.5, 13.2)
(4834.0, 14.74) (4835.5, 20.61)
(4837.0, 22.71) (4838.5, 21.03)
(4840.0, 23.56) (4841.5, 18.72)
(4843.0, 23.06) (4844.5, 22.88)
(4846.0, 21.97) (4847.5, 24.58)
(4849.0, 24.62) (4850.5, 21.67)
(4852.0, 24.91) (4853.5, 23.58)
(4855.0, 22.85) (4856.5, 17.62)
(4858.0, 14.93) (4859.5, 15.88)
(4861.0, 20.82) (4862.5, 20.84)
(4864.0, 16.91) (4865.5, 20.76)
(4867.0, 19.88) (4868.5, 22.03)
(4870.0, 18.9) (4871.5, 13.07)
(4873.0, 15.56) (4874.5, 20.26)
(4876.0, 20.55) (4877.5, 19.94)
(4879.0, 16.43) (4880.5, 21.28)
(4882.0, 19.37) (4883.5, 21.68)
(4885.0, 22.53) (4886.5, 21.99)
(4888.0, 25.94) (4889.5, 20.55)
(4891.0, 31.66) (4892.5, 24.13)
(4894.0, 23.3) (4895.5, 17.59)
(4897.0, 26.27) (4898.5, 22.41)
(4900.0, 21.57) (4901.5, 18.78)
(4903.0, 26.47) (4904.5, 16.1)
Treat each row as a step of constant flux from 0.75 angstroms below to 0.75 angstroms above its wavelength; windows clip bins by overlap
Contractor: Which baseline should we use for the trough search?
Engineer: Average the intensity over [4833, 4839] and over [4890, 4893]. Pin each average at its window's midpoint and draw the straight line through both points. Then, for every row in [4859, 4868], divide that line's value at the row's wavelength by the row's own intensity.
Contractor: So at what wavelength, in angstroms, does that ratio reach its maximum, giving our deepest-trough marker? 4859.5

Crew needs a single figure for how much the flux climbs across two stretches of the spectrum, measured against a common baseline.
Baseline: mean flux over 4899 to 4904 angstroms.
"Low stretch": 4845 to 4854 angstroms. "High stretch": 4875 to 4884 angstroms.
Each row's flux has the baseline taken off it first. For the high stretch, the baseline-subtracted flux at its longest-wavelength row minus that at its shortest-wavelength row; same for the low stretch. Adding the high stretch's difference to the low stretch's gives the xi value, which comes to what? 3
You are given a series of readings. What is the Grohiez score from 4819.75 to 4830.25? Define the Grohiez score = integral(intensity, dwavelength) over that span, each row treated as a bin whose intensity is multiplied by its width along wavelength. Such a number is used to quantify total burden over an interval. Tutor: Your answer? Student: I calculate 232.1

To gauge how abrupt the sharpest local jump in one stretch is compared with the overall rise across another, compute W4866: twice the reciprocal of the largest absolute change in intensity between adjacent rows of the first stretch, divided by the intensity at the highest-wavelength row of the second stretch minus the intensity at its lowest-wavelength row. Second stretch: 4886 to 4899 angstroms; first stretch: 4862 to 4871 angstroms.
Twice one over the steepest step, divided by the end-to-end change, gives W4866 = 1.2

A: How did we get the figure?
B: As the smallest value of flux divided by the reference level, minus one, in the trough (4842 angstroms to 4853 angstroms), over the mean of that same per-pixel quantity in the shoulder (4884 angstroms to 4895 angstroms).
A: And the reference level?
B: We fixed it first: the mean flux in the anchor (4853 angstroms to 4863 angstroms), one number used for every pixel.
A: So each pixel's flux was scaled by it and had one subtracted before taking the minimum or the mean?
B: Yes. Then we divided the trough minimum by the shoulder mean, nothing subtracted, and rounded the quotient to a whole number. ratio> 0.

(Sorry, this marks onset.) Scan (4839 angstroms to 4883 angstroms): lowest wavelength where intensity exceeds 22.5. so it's 4840.0 angstroms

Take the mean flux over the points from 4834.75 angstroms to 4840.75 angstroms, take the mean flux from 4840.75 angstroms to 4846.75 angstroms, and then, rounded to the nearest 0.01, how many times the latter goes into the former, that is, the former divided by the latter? 1.01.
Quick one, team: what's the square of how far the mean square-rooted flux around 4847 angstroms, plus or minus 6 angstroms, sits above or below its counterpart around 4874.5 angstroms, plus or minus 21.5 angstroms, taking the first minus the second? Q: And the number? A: 0.08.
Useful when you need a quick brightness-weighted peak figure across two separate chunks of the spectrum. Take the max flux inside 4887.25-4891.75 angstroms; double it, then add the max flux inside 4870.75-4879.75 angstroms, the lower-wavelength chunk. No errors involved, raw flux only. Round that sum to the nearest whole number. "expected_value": 84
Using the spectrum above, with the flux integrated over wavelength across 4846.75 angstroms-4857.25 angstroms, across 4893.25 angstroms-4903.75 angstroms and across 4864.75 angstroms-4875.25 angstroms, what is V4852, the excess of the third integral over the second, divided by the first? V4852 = -0.16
